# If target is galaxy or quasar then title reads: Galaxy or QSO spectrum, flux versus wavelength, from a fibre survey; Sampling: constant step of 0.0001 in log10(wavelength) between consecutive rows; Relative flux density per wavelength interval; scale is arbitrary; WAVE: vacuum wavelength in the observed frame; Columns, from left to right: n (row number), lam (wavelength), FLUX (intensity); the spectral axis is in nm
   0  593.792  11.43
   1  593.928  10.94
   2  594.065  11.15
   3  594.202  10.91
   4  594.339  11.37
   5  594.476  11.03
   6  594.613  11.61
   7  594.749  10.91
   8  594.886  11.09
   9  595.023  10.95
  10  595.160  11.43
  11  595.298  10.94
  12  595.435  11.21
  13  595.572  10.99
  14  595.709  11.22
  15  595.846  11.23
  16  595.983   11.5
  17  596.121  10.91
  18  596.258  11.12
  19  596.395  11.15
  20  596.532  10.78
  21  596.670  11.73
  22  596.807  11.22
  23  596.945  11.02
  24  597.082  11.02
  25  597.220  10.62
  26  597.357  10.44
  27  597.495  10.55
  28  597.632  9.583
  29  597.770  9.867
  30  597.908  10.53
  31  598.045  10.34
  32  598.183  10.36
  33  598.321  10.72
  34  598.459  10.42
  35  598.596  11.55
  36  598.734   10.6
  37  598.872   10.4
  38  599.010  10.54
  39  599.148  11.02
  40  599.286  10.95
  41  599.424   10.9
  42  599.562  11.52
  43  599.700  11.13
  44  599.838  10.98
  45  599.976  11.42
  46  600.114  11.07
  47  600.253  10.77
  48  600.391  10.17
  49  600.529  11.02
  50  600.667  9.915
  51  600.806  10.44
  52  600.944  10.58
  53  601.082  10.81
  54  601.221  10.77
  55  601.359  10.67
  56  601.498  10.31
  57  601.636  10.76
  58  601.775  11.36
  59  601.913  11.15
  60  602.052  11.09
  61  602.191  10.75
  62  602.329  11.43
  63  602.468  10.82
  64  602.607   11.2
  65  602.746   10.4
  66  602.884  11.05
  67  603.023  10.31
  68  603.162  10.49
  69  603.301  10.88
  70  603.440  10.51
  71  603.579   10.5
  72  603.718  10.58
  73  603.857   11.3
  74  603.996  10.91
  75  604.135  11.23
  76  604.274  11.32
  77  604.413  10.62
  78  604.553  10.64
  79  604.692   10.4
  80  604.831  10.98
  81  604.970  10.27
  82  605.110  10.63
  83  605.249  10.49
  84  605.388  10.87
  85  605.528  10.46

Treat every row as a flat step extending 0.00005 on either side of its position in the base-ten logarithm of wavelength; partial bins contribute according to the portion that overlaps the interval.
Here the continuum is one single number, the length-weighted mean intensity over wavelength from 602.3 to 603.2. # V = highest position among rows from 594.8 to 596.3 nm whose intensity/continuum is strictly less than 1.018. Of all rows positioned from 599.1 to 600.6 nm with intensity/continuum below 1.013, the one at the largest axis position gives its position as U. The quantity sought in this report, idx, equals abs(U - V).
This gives 4.27 nm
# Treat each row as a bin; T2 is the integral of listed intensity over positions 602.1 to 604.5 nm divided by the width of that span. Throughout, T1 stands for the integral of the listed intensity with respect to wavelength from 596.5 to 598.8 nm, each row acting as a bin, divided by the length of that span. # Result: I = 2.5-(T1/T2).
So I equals 1.52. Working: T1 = 10.7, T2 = 10.8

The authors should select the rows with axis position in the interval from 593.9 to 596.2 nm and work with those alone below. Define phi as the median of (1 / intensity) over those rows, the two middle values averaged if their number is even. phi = 0.0902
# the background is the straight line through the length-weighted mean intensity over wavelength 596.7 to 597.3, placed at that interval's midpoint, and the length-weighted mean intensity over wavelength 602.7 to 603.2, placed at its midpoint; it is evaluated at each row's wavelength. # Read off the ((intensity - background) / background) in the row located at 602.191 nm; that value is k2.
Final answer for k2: 0.010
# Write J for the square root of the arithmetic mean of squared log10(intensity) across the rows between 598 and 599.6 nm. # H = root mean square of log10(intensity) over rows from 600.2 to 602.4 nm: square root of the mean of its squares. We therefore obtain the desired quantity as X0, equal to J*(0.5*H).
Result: 0.532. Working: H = 1.03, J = 1.03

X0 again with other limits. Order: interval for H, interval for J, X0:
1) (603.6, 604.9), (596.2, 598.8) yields 0.534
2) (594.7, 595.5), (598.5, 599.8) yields 0.543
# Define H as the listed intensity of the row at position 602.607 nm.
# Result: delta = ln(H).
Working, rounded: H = 11.2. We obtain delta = 2.42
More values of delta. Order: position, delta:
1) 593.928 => 2.39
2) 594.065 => 2.41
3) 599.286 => 2.39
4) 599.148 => 2.40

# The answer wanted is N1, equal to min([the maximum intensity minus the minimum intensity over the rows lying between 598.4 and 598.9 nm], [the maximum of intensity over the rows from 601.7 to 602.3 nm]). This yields 1.15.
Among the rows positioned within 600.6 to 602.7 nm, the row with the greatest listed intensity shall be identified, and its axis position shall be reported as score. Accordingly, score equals 602.329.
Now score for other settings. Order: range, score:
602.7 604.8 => 604.274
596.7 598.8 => 598.596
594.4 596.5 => 594.613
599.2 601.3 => 599.562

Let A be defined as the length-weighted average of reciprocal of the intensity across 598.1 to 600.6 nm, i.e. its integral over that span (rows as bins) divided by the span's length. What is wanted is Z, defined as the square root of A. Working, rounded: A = 0.0922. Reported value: 0.304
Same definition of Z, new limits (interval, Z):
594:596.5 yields 0.300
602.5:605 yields 0.305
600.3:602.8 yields 0.305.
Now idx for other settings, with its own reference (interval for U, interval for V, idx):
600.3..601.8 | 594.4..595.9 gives 6.34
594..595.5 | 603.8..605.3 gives 10.50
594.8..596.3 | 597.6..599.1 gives 2.89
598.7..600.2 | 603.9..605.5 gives 5.96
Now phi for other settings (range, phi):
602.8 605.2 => 0.0941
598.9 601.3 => 0.0917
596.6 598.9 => 0.0948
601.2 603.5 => 0.0929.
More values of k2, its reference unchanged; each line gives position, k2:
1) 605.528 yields 0.006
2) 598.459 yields -0.045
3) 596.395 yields 0.008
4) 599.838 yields 0.016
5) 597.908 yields -0.038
